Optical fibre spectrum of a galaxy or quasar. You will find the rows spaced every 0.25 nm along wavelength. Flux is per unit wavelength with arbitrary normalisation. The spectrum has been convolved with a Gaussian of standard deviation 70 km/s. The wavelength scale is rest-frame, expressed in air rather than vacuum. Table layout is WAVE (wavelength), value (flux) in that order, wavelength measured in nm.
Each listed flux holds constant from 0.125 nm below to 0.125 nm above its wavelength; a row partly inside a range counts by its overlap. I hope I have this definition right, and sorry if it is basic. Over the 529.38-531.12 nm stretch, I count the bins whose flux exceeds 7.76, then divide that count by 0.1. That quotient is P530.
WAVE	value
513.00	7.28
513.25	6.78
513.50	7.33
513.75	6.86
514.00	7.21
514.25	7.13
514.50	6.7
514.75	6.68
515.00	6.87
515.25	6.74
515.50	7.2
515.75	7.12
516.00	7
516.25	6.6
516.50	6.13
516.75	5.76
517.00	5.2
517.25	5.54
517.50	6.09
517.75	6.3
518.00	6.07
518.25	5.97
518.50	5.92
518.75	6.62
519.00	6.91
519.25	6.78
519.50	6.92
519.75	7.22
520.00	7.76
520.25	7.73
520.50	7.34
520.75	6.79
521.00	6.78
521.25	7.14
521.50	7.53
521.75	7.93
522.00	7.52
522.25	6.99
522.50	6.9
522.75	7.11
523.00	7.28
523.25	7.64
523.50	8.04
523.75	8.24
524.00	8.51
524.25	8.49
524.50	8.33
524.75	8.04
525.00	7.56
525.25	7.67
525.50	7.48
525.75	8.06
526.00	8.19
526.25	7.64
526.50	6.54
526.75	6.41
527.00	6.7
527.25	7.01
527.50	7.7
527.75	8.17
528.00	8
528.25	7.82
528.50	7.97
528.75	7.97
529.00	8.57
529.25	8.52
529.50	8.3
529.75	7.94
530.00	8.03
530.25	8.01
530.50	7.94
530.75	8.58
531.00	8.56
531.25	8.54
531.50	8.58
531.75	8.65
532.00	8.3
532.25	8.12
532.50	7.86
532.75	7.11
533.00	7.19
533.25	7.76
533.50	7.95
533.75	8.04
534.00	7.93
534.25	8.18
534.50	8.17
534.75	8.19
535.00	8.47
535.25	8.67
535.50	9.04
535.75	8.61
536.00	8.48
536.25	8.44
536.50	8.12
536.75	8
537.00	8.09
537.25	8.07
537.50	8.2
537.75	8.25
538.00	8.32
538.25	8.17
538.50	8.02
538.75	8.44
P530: 70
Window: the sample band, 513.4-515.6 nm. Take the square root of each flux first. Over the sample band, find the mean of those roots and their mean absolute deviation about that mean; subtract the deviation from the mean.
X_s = 2.60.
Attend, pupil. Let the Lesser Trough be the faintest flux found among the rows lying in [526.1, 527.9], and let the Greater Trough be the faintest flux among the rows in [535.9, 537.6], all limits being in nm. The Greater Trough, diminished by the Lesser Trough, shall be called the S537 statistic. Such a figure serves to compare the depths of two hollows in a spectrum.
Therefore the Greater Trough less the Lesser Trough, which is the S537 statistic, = 1.6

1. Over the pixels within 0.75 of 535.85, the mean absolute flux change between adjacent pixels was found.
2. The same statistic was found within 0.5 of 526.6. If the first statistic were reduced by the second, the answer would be -0.25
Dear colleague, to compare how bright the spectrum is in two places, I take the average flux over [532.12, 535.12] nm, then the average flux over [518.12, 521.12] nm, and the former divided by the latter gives 1.15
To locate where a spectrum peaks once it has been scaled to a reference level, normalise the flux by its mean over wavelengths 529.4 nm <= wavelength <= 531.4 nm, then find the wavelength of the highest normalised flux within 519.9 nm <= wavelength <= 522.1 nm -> 521.75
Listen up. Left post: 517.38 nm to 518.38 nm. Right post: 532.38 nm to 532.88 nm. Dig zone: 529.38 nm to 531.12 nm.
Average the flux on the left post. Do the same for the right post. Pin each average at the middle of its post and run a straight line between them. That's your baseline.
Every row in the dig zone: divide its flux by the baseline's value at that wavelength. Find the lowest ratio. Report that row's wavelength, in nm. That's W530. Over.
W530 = 530.50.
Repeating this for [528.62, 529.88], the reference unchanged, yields 529.75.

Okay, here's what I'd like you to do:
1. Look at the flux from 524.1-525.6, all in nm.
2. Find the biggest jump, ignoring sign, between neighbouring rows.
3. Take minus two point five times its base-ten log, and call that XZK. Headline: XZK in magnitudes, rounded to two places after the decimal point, 0.80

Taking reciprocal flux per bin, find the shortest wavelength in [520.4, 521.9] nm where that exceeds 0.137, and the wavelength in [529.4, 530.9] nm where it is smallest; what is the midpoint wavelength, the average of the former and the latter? 525.75 nm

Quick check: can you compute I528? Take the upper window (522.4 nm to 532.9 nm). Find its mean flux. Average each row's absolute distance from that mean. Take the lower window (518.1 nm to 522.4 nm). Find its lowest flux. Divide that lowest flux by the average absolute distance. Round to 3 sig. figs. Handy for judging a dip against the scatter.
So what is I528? 12.8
